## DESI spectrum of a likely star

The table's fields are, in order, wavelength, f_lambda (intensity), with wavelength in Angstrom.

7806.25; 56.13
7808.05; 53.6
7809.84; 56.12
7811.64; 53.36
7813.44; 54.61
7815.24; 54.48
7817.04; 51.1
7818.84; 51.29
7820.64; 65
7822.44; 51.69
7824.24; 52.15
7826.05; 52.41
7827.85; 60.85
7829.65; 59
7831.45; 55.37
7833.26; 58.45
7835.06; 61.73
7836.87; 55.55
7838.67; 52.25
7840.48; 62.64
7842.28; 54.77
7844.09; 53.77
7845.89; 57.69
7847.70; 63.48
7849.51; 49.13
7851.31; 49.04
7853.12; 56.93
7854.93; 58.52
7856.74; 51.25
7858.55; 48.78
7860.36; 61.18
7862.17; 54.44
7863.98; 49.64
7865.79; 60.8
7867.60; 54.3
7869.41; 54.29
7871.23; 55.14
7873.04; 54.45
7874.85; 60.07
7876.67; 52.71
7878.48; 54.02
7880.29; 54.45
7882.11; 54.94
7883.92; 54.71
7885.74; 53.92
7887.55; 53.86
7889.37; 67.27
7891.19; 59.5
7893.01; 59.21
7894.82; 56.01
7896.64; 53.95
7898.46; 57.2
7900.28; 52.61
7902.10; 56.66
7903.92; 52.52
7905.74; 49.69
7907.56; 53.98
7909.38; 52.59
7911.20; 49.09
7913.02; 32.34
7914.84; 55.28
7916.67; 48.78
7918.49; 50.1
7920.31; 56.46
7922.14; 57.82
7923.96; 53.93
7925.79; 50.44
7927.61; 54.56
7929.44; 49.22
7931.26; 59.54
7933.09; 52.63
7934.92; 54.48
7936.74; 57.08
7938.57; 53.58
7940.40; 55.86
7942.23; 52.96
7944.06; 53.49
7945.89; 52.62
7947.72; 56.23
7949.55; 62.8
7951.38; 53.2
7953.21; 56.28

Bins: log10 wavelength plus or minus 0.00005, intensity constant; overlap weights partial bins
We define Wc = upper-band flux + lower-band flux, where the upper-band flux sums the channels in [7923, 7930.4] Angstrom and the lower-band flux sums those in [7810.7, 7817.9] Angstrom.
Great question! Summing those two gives 422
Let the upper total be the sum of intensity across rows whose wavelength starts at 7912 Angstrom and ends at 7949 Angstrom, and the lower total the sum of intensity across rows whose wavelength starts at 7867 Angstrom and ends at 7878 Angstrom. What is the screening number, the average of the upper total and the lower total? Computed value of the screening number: 694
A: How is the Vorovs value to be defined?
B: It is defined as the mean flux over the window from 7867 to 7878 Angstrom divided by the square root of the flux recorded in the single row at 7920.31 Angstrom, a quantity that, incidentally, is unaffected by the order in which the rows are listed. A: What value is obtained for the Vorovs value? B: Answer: 7.34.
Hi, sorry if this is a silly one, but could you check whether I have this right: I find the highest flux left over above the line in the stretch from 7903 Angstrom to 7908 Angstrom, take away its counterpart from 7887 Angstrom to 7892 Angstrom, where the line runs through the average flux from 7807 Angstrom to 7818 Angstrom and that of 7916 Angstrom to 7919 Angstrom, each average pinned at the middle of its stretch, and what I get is -13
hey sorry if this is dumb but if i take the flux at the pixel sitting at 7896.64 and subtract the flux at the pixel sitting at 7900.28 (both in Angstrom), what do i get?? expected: 1.3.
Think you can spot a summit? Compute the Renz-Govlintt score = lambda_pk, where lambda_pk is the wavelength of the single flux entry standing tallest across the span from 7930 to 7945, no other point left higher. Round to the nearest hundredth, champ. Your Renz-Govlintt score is 7931.26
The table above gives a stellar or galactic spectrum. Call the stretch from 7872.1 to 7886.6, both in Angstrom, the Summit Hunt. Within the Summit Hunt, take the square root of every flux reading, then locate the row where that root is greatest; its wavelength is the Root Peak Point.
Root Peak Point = 7874.85 Angstrom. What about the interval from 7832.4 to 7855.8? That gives 7847.70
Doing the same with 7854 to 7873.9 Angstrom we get 7860.36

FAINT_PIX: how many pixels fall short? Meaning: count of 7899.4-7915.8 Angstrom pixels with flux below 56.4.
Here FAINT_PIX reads 8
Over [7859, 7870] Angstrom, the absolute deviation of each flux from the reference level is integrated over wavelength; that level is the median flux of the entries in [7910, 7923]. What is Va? 63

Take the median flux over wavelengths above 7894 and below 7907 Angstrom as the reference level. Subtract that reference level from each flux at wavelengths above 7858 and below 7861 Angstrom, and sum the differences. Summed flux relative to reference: 2.1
